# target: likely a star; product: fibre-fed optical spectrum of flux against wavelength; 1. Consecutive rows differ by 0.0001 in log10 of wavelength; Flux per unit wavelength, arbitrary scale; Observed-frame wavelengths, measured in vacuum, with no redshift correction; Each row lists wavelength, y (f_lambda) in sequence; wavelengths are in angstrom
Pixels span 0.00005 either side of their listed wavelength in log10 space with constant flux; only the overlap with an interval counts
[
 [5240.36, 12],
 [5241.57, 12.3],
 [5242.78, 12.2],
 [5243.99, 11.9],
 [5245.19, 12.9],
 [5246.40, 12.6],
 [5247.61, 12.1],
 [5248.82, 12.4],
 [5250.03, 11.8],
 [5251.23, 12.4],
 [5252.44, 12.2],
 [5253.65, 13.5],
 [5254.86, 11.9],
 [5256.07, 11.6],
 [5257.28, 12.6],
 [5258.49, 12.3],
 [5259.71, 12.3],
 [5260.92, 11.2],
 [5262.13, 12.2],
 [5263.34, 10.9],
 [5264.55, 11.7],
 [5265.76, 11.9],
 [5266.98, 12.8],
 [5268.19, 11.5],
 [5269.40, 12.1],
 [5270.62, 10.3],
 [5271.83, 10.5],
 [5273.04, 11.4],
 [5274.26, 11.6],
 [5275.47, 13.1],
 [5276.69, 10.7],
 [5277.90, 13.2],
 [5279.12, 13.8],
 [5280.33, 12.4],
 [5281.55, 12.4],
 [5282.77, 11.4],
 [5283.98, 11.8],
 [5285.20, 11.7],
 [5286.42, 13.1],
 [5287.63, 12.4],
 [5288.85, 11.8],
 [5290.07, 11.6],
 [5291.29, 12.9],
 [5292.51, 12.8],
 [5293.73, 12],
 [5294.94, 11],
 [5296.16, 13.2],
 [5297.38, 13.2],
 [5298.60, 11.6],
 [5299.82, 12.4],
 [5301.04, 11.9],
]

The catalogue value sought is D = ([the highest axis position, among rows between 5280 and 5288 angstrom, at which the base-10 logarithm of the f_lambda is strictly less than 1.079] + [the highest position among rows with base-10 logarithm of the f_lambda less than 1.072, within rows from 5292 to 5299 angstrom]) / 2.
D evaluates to 5291.9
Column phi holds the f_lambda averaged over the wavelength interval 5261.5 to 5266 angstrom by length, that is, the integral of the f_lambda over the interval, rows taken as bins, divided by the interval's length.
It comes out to 11.7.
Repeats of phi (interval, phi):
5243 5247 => 12.4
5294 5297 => 12.2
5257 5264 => 11.9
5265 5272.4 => 11.5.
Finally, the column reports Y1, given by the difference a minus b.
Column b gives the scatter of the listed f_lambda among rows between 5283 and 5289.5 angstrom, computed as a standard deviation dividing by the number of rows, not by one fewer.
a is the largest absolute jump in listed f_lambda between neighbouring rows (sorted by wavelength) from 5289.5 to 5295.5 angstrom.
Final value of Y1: 0.8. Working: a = 1.3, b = 0.531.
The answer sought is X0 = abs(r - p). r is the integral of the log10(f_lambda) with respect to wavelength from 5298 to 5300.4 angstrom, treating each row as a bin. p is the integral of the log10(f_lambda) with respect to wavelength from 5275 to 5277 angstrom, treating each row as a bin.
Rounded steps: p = 2.1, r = 2.6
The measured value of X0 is 0.4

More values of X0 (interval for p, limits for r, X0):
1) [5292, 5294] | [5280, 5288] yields 6.5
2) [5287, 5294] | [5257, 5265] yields 1.0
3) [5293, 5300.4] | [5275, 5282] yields 0.4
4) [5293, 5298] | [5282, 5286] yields 1.2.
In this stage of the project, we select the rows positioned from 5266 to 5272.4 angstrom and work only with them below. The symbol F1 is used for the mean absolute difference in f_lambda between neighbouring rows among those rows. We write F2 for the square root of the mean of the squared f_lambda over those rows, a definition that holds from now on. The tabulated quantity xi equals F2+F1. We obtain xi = 12.5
